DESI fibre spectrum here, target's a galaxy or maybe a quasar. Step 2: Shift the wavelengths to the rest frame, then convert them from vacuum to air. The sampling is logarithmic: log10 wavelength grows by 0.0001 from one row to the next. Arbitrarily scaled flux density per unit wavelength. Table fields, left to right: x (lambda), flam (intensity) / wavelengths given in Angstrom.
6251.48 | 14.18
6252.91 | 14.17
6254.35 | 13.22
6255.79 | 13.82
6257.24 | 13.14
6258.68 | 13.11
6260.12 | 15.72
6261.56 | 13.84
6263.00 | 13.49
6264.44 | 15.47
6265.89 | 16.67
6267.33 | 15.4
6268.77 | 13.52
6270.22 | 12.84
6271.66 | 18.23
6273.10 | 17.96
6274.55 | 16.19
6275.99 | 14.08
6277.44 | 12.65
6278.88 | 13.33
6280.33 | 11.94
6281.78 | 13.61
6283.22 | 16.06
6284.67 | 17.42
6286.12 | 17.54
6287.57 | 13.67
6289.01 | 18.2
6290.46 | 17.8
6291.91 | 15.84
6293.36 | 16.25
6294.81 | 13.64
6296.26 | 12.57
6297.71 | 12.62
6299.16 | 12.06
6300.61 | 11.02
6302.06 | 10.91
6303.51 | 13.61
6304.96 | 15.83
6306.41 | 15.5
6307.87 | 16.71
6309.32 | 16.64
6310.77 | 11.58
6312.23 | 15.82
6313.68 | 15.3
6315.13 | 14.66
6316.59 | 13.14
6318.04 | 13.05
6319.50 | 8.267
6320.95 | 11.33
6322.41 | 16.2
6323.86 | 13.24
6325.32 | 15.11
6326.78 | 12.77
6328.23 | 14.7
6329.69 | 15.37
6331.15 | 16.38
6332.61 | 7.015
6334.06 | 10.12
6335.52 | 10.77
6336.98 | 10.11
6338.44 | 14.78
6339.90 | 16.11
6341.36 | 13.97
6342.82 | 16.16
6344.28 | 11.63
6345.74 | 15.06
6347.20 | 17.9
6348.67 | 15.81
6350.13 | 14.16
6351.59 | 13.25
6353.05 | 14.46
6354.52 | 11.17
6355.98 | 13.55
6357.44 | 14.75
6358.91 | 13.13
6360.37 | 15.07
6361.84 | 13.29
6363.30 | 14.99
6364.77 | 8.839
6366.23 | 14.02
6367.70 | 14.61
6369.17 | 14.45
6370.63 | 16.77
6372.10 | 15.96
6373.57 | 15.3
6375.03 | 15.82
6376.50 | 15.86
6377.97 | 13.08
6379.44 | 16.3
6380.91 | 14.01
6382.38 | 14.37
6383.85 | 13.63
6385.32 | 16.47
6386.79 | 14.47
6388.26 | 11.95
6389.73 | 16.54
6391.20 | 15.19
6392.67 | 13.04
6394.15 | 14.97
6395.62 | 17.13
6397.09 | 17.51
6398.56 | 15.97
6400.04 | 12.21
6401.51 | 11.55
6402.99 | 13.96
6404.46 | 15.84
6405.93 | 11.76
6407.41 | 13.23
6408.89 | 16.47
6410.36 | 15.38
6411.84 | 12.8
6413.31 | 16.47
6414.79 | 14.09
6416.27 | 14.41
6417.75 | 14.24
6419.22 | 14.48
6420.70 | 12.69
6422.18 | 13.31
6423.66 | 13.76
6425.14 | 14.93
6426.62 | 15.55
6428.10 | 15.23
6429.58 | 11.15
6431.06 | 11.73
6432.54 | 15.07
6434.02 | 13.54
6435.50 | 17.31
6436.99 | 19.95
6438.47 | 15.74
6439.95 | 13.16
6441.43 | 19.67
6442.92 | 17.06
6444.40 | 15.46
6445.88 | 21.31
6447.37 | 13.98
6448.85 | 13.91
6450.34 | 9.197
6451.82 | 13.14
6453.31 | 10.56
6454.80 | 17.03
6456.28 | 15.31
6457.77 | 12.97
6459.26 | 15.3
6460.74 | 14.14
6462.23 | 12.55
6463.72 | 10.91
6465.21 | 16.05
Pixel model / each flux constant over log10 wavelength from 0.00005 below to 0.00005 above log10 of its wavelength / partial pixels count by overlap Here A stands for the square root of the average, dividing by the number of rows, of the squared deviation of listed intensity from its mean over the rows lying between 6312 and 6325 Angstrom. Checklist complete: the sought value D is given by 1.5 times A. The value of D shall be 3.53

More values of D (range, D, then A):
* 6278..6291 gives 3.36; 2.24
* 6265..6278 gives 3.00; 2.00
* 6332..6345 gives 4.43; 2.96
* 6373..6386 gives 1.75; 1.17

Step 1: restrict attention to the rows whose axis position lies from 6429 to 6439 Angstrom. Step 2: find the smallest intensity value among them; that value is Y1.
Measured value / 11.15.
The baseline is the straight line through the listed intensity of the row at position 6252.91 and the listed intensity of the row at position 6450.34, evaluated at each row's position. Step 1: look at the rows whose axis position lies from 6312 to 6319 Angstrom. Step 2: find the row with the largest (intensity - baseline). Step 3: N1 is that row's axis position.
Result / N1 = 6312.23 Angstrom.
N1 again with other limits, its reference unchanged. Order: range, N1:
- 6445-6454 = 6445.88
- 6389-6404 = 6397.09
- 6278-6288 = 6286.12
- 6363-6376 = 6370.63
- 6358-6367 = 6360.37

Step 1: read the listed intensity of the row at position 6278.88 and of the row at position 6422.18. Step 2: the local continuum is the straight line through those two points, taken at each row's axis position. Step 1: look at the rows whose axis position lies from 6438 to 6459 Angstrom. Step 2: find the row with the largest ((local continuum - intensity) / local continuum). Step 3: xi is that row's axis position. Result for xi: 6450.34 Angstrom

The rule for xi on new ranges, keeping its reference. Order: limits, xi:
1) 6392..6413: 6401.51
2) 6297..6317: 6302.06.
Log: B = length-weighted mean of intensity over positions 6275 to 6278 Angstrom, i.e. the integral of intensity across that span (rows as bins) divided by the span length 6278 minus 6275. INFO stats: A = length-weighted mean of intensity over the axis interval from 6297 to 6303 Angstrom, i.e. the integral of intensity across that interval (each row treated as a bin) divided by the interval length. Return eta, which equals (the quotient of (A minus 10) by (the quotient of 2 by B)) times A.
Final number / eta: 138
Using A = 11.7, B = 13.7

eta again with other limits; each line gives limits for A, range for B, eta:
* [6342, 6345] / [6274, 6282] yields 369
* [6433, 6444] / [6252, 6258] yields 739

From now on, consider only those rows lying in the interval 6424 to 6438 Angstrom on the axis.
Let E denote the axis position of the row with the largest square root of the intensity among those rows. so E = 6436.99 Angstrom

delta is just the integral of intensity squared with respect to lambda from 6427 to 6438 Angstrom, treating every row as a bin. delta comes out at 2527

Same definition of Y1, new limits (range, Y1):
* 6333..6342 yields 10.11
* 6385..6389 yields 11.95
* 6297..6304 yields 10.91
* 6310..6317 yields 11.58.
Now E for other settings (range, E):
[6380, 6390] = 6389.73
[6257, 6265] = 6260.12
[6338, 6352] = 6347.20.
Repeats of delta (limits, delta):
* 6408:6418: 2218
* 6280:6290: 2510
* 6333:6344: 1909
